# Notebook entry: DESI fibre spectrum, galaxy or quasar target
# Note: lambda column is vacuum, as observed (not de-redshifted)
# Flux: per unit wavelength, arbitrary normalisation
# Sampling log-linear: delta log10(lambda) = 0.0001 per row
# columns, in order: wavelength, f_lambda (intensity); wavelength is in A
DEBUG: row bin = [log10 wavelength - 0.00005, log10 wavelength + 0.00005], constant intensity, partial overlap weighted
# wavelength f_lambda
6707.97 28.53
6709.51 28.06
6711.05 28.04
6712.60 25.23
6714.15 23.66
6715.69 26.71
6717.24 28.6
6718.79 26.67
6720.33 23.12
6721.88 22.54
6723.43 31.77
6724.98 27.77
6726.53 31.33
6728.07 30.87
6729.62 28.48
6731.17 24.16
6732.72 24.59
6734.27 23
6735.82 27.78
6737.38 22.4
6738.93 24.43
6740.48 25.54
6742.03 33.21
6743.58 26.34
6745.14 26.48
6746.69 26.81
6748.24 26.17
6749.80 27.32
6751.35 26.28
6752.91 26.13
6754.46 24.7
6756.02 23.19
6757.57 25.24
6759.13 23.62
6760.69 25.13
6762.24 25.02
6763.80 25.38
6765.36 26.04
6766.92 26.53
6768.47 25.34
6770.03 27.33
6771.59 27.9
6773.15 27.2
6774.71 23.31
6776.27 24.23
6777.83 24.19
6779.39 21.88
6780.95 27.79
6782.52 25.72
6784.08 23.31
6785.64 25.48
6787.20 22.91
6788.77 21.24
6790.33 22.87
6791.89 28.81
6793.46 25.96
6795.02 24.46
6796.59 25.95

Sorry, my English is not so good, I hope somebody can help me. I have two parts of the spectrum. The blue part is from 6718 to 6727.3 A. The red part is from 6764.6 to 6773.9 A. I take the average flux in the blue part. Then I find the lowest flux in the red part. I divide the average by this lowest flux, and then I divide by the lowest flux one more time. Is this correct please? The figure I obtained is 0.042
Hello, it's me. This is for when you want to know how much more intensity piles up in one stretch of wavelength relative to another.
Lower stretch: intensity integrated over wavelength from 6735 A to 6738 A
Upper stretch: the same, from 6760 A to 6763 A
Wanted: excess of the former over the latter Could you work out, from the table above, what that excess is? 0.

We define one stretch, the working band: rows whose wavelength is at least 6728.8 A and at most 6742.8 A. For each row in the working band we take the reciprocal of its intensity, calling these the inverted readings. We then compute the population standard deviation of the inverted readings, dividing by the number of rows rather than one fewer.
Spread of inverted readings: 0.0043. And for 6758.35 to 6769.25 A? 0.0014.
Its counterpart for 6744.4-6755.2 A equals 0.0011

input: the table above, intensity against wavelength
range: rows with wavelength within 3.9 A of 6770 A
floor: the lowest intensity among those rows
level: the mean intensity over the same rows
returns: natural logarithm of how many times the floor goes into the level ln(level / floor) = 0.058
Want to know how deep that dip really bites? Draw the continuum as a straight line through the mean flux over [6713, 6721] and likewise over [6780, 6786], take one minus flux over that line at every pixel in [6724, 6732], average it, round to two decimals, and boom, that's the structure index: -0.11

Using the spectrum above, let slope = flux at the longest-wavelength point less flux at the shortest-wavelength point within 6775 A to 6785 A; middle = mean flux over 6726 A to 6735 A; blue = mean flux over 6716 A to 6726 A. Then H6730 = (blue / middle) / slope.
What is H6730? -1.1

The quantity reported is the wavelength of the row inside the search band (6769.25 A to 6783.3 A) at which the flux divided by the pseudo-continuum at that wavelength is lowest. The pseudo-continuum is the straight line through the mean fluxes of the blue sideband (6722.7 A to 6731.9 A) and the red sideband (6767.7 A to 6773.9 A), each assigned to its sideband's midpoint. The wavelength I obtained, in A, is 6779.39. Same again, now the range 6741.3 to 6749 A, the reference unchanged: 6743.58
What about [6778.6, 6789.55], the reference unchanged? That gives 6788.77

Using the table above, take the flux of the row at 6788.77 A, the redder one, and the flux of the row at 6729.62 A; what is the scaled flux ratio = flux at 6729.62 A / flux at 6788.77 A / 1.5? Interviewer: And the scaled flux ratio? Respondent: 0.89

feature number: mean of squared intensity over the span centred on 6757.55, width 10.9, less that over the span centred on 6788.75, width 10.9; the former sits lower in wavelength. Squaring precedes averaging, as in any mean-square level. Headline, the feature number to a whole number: 13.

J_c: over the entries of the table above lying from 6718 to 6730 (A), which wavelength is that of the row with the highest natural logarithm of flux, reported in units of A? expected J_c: 6723.43 A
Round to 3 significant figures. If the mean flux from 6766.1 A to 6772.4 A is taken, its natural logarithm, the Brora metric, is 3.29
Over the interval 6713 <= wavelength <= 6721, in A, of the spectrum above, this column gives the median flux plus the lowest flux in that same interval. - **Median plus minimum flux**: 50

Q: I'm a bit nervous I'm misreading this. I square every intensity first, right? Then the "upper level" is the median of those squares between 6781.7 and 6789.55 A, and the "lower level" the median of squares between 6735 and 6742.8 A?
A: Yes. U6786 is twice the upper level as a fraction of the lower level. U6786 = 1.67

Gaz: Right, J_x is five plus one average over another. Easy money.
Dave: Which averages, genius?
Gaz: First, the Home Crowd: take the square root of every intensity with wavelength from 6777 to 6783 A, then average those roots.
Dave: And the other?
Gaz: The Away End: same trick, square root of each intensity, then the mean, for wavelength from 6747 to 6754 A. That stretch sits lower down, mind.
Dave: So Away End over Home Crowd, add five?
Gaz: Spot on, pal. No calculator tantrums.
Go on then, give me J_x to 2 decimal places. 6.03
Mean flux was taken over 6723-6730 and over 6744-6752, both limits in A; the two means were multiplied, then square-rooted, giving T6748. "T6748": 28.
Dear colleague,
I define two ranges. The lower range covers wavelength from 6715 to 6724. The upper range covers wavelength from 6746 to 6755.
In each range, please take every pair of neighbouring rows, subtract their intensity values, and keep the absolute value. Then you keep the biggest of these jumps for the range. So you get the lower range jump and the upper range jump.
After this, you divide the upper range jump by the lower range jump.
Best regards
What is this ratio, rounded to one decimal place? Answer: 0.2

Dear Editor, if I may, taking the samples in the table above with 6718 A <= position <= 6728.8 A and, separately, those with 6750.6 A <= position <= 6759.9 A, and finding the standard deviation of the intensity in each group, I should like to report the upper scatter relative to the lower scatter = 0.33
